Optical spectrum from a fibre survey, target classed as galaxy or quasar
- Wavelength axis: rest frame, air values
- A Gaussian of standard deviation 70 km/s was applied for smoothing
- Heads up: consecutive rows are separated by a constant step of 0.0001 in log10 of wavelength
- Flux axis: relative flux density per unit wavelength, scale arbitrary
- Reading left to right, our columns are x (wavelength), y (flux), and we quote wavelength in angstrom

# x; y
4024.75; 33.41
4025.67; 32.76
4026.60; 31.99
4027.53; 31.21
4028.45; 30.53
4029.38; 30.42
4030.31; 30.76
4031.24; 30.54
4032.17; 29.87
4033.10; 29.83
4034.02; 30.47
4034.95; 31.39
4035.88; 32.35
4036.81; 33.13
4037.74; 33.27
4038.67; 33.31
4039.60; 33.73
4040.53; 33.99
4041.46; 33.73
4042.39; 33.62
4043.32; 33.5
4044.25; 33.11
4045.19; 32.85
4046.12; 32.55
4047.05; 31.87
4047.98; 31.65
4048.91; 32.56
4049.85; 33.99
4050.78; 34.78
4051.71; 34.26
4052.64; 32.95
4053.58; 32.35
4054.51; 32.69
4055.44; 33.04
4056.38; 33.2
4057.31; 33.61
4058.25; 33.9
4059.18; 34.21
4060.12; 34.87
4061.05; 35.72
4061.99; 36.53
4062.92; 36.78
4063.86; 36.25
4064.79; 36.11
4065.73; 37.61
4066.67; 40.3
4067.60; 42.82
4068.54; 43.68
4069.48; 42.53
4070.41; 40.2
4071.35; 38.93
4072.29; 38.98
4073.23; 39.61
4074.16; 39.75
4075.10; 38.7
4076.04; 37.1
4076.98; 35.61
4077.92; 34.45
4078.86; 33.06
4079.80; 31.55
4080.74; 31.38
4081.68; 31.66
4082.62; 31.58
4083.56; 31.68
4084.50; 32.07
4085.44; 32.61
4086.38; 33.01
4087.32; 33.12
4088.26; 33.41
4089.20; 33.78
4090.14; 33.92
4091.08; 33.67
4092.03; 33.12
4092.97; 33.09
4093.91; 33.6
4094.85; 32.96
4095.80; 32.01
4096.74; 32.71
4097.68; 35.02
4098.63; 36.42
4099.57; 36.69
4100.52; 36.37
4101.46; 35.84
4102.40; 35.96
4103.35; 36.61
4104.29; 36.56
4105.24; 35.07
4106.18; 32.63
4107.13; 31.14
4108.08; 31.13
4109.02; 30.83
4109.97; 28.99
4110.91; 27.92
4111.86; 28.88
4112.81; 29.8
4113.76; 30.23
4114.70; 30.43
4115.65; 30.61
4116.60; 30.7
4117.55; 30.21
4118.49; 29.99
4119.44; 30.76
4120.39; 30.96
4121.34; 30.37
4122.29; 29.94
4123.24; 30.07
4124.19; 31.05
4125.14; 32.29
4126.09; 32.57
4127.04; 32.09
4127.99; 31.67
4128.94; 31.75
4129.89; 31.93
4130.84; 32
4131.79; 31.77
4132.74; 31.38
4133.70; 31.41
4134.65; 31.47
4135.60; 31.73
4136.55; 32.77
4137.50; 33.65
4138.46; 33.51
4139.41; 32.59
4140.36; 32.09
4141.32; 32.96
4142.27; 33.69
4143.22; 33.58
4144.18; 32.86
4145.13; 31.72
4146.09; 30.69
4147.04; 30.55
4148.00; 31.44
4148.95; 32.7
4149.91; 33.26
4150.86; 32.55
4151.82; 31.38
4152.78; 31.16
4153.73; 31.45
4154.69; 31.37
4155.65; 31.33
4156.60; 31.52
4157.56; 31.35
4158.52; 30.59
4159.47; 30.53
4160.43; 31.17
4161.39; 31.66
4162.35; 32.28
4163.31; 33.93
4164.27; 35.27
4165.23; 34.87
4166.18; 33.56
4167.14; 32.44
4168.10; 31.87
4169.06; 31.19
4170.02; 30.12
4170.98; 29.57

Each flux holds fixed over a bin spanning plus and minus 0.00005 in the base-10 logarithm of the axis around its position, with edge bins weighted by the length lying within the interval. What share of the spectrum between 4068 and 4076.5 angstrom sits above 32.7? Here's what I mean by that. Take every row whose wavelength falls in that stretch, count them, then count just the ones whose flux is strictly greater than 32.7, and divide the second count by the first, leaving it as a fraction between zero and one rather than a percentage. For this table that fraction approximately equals 1.0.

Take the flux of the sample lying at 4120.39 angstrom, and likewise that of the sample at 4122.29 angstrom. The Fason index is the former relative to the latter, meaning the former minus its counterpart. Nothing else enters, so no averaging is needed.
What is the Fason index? 1.0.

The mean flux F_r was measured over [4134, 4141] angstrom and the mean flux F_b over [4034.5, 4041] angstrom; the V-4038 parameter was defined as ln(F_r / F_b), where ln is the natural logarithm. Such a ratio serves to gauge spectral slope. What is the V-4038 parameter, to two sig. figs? -0.015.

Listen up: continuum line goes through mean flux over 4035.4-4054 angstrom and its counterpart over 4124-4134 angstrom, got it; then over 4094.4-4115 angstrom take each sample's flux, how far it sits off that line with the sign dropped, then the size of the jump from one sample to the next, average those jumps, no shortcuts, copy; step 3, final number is 0.77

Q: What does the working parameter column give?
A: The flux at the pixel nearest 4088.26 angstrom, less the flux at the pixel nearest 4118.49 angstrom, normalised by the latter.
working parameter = 0.114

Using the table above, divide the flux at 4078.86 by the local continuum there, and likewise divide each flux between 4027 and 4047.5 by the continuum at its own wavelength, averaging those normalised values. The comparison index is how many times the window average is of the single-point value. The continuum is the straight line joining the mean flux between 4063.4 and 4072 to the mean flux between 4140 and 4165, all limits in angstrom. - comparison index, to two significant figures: 0.88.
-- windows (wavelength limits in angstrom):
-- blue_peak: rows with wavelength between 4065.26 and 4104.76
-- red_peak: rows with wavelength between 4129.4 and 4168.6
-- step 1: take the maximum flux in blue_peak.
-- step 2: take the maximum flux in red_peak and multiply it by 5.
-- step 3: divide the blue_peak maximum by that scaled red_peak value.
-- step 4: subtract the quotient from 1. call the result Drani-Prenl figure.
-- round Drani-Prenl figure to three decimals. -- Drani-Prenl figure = 0.752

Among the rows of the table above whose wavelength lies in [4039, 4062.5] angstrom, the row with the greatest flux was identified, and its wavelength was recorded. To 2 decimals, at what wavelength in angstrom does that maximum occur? 4061.99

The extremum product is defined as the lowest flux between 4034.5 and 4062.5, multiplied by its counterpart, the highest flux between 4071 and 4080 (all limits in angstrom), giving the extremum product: 1248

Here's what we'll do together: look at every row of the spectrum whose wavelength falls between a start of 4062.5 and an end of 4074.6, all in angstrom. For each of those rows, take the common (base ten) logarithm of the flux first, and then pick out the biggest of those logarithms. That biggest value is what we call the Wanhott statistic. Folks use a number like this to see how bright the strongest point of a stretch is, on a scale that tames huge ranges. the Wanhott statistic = 1.64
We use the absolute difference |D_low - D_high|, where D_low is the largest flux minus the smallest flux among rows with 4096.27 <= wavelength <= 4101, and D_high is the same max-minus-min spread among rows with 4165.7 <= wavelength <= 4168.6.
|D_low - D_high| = 2.3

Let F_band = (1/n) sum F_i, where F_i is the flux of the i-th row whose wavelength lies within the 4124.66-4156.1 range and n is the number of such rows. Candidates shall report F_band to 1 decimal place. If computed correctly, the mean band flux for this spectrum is 32.1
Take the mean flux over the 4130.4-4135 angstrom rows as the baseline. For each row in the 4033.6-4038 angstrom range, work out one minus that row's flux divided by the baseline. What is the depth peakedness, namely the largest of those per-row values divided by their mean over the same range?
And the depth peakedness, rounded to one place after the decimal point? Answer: -2.2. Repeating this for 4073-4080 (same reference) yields 0.0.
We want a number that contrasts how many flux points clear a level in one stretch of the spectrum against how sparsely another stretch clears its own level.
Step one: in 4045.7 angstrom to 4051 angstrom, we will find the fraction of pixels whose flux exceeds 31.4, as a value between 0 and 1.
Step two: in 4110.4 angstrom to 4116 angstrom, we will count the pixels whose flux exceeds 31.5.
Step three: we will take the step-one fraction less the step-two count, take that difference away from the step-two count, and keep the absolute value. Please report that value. 1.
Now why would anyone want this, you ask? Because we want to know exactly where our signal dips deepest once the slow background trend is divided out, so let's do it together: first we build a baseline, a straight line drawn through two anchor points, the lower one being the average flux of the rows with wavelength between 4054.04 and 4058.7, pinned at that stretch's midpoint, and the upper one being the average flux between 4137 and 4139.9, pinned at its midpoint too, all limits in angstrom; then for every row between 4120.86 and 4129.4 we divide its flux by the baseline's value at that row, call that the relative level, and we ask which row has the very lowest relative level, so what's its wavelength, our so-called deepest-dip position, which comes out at 4122.29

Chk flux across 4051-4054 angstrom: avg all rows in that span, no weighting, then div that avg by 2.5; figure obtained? 13.3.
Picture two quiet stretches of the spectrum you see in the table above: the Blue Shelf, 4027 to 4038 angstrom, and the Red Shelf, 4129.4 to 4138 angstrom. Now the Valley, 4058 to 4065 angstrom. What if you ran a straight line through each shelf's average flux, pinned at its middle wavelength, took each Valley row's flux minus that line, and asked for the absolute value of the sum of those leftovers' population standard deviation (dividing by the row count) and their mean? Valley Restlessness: 5.2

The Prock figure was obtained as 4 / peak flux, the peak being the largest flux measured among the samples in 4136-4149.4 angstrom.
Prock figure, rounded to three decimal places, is 0.119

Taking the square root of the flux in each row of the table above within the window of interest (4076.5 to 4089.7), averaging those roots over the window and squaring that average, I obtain 32.8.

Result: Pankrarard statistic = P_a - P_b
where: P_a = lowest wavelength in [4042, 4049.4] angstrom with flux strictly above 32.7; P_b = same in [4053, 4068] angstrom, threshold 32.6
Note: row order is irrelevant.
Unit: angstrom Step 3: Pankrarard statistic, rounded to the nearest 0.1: -12.1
